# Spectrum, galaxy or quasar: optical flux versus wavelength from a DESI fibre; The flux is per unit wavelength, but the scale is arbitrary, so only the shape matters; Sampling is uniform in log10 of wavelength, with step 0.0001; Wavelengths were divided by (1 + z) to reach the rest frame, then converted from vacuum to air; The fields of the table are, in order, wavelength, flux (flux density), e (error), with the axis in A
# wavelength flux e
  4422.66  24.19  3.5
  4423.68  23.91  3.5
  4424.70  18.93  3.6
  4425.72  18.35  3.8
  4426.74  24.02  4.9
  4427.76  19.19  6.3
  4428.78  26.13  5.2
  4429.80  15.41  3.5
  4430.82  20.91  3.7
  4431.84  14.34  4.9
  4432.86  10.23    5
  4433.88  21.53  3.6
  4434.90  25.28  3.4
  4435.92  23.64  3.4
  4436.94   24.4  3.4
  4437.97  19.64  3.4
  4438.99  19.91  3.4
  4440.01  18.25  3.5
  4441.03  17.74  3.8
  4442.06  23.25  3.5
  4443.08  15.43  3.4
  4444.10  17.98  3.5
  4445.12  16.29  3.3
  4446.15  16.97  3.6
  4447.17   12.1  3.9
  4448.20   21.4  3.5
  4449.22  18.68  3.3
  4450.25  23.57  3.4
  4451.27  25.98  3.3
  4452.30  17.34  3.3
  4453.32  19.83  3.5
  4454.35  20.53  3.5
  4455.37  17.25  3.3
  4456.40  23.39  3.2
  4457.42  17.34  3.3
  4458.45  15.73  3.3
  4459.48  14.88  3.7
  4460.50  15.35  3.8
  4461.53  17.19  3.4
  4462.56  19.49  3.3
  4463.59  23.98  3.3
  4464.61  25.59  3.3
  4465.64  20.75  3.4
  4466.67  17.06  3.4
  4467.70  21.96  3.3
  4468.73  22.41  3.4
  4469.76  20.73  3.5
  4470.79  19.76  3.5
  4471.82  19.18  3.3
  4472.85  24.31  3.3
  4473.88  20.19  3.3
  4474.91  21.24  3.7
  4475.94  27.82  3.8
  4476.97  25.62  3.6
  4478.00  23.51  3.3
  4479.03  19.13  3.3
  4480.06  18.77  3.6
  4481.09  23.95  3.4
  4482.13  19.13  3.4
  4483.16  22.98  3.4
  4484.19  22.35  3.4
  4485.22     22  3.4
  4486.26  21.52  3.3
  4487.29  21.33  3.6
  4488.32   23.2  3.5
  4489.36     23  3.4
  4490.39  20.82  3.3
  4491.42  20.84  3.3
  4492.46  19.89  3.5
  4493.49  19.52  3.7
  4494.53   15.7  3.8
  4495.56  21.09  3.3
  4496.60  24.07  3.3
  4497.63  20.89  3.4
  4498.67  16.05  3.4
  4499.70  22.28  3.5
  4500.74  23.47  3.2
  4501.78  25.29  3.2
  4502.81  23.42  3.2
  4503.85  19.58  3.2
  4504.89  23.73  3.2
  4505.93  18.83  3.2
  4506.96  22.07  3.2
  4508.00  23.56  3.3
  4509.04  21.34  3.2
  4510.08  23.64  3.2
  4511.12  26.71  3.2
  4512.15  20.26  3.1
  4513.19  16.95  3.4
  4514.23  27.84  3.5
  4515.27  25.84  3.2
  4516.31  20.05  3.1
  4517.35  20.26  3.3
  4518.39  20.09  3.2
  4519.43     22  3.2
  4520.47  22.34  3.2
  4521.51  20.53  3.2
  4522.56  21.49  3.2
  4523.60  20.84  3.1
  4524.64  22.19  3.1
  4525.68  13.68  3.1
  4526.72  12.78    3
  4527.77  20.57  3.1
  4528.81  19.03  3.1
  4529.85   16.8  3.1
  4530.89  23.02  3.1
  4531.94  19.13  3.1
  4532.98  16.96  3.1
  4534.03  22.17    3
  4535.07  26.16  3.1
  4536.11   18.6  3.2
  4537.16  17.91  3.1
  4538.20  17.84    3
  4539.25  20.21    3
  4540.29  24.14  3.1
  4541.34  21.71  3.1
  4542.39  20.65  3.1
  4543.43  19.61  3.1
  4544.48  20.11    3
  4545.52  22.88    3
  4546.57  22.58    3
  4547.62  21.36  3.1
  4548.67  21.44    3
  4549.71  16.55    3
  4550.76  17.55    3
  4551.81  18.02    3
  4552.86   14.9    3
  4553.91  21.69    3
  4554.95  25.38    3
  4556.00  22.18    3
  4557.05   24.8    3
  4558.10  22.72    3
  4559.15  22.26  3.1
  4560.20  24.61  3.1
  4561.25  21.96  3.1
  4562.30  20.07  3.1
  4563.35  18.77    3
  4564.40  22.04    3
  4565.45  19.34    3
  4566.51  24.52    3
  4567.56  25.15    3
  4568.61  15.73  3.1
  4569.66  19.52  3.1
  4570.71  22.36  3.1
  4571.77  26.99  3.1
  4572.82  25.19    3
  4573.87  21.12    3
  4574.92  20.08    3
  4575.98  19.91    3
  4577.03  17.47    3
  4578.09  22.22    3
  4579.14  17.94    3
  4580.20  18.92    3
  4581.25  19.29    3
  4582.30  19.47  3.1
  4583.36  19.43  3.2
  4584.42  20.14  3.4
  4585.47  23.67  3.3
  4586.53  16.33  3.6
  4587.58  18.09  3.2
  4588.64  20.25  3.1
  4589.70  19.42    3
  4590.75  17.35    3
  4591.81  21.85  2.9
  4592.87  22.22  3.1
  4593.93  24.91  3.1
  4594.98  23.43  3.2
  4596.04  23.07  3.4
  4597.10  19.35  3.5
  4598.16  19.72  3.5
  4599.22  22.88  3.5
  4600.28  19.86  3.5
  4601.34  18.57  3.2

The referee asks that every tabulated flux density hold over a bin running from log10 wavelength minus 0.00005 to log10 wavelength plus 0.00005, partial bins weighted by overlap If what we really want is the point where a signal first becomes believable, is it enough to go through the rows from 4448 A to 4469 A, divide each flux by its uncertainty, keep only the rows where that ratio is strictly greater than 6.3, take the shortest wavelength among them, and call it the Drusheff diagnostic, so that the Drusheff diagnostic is 4450.25 A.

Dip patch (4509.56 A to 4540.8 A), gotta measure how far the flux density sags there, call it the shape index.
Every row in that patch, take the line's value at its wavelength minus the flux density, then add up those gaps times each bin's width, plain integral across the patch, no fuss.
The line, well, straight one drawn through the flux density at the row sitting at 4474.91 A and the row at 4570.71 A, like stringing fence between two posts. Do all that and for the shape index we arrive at 36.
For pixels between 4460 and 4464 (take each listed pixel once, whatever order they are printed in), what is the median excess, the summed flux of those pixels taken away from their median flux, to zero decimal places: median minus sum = -58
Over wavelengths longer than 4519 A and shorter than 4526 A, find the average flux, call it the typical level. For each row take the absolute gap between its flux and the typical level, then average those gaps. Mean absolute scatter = 1.9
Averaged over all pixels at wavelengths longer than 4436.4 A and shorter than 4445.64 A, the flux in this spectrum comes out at 19.2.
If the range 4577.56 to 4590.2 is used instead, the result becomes 19.6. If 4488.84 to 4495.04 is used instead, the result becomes 20.0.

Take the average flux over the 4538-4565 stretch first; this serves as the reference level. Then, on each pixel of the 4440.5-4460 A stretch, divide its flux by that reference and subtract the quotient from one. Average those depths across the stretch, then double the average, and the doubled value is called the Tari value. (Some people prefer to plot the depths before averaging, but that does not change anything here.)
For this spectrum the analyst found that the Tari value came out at 0.22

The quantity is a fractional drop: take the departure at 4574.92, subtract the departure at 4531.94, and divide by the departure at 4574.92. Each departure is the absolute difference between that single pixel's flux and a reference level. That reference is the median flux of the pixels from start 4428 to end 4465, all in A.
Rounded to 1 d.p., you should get 1.0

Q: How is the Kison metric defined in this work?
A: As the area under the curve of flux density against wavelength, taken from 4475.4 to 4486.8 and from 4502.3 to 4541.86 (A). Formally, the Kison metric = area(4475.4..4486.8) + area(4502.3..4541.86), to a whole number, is 1082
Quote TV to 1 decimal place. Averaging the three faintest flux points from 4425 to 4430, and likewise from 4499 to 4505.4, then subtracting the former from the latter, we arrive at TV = 4.1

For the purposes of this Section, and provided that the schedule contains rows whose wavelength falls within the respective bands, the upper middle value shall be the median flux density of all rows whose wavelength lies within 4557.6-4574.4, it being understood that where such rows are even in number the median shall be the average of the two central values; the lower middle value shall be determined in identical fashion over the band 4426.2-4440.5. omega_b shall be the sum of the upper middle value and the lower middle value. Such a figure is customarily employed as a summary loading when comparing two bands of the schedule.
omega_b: 42.6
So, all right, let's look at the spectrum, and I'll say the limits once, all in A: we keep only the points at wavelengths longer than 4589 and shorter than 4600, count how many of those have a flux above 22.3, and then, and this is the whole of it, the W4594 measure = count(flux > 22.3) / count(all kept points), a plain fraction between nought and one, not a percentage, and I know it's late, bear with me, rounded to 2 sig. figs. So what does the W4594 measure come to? 0.40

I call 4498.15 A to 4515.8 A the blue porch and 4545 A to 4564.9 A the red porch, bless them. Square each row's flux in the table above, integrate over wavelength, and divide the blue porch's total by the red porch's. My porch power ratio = 1.0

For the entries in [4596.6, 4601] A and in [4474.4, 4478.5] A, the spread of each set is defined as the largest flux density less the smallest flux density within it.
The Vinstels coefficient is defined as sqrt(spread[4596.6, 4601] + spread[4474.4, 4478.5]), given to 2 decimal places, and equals 3.18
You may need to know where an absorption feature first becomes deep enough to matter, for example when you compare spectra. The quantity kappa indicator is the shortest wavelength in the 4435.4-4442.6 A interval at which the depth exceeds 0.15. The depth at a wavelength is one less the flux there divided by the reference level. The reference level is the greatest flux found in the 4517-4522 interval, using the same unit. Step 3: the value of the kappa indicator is 4440.01 A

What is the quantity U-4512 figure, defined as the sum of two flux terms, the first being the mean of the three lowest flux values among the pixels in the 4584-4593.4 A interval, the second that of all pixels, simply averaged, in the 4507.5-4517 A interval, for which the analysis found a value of 40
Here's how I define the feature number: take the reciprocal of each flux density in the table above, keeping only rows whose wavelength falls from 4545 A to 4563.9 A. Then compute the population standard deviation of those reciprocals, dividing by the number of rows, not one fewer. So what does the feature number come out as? 0.0073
